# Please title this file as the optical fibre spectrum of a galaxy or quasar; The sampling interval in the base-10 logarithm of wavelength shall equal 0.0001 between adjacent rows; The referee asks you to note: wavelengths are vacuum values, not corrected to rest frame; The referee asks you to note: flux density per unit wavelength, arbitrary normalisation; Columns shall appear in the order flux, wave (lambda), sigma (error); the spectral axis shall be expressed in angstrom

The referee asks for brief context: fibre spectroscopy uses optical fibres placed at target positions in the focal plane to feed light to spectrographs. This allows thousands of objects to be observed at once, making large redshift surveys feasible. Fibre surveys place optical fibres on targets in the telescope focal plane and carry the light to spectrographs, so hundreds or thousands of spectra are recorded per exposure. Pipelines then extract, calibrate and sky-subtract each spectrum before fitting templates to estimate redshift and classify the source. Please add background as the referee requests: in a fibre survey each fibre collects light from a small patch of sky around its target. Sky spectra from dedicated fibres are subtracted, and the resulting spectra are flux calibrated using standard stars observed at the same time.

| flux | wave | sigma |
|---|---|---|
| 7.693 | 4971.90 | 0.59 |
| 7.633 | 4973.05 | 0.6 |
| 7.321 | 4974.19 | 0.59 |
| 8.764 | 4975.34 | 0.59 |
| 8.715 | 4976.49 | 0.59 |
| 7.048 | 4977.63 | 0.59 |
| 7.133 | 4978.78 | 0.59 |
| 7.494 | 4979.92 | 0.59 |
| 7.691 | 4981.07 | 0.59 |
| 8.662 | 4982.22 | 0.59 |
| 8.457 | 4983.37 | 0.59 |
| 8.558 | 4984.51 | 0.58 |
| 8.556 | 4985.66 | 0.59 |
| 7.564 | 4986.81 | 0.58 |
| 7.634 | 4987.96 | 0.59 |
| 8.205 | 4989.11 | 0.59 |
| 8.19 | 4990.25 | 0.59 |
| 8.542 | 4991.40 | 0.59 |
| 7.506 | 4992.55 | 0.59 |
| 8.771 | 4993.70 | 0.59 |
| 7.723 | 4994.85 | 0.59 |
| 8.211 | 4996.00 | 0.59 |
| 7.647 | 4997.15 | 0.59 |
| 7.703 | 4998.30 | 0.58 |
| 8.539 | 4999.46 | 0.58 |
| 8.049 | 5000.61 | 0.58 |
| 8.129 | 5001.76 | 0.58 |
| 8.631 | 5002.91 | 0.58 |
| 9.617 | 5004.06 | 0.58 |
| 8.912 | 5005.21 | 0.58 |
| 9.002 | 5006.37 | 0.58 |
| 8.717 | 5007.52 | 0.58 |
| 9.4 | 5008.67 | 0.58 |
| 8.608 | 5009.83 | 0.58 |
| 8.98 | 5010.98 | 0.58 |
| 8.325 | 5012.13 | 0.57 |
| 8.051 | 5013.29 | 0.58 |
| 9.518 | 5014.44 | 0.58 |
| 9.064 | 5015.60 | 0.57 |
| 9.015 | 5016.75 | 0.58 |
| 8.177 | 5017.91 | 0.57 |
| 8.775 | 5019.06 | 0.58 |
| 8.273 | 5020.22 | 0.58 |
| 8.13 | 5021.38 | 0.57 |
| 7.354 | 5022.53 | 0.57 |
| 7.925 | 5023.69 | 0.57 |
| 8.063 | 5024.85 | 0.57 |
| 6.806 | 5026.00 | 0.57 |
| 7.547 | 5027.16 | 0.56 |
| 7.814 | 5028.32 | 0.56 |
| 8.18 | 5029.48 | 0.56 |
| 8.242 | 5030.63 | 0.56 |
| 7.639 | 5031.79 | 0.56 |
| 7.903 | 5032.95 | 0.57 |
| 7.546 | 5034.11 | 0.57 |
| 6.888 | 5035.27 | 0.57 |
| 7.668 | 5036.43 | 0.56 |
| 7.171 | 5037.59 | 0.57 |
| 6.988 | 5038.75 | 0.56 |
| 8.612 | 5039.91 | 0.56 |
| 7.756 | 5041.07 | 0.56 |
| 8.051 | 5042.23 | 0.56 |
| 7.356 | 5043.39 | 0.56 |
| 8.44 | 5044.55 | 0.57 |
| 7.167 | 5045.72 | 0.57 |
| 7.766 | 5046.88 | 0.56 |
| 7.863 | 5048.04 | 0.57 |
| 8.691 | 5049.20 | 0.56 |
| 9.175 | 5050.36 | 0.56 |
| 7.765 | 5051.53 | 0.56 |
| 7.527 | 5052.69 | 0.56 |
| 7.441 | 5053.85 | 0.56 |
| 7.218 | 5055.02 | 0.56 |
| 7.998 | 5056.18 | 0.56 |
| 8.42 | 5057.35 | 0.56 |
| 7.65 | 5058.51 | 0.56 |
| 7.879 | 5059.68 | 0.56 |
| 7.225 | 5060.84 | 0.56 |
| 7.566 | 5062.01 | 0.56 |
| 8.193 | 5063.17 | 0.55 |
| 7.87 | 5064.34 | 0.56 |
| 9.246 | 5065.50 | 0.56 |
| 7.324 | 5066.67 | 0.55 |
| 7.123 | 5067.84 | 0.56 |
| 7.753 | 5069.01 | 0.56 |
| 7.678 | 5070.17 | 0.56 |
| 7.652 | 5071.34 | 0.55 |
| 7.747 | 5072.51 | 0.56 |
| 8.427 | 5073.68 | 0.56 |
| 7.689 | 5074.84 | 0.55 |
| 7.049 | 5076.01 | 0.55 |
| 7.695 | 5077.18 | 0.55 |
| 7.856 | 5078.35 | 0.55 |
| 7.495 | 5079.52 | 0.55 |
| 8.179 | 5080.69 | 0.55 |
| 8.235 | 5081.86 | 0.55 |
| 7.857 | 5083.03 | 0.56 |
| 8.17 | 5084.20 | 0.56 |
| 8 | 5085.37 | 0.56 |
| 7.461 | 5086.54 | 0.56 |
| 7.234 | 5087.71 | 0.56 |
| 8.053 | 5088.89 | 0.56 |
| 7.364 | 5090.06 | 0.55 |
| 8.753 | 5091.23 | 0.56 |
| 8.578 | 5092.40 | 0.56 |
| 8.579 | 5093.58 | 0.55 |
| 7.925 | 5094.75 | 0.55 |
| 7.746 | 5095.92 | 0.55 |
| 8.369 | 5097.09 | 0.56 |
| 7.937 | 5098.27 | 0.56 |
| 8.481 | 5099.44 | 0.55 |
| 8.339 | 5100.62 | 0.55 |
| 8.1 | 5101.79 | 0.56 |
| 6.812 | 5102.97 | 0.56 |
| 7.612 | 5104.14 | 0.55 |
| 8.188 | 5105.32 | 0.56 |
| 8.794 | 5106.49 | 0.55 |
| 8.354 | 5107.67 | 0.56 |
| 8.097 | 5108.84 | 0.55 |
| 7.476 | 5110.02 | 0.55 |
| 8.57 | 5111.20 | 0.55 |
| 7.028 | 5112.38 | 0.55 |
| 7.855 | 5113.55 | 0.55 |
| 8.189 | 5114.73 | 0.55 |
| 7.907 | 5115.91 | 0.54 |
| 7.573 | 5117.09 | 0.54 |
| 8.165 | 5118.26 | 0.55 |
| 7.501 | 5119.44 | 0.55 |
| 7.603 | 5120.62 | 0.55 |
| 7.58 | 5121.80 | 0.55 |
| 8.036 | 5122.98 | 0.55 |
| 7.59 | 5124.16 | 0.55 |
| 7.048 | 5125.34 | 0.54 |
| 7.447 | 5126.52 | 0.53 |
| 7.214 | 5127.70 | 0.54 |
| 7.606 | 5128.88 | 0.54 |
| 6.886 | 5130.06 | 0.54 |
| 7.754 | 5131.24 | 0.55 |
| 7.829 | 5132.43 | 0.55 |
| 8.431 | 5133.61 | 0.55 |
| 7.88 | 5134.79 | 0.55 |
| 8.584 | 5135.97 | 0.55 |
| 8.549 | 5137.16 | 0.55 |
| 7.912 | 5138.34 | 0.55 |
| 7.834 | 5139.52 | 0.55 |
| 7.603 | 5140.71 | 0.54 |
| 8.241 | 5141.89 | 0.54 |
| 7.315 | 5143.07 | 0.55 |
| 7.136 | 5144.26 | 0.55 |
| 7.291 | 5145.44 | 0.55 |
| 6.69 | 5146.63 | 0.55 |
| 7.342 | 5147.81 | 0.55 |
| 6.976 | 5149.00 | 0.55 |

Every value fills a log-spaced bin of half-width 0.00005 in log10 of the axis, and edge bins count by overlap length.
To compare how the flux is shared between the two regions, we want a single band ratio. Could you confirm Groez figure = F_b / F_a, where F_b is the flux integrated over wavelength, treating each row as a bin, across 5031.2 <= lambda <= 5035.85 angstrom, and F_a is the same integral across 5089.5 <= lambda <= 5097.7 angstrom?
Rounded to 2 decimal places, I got 0.52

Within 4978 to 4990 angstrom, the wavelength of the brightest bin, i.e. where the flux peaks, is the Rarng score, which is 4982.22 angstrom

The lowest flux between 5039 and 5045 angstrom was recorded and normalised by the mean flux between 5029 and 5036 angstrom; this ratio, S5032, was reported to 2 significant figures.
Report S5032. 0.95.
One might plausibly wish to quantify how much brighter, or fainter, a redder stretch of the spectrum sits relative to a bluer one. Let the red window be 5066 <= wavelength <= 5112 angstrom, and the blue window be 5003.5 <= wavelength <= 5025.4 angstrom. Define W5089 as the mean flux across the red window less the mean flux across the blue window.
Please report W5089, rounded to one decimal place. -0.7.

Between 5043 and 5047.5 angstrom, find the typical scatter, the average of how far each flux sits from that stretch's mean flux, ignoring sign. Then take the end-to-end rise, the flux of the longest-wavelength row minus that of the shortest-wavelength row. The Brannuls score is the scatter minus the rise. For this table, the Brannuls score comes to 0.01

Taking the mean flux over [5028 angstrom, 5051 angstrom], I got 7.85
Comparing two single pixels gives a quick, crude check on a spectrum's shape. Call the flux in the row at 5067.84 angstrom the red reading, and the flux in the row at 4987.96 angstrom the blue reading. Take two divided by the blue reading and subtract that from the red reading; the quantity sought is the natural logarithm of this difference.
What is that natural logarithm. 1.93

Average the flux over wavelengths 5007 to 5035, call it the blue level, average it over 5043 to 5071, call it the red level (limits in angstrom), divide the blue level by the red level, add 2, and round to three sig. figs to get 3.05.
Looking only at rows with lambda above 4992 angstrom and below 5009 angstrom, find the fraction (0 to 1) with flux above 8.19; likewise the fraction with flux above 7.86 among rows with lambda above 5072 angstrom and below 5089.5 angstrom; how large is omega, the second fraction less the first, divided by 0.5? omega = -0.4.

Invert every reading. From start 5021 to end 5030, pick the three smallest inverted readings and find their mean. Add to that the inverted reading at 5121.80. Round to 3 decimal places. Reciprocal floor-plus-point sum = 0.255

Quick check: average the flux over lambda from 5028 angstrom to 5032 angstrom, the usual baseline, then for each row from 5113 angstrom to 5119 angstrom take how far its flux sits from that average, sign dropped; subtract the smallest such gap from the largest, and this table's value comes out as 0.33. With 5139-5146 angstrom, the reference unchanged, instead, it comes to 0.70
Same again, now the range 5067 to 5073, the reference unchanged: 0.63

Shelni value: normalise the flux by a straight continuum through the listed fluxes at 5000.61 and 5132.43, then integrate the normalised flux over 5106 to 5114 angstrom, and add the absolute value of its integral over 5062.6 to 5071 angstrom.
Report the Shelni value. 16.5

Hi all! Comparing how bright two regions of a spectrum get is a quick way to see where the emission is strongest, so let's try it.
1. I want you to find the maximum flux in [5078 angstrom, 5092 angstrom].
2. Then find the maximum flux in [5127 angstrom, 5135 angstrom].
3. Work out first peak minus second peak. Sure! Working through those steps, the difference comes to 0.32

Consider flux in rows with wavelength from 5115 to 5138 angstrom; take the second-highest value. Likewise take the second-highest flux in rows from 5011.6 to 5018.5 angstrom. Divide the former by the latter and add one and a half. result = 2.44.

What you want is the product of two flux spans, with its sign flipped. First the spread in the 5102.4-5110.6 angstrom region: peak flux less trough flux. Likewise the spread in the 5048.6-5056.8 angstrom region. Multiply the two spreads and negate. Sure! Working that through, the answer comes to -3.9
